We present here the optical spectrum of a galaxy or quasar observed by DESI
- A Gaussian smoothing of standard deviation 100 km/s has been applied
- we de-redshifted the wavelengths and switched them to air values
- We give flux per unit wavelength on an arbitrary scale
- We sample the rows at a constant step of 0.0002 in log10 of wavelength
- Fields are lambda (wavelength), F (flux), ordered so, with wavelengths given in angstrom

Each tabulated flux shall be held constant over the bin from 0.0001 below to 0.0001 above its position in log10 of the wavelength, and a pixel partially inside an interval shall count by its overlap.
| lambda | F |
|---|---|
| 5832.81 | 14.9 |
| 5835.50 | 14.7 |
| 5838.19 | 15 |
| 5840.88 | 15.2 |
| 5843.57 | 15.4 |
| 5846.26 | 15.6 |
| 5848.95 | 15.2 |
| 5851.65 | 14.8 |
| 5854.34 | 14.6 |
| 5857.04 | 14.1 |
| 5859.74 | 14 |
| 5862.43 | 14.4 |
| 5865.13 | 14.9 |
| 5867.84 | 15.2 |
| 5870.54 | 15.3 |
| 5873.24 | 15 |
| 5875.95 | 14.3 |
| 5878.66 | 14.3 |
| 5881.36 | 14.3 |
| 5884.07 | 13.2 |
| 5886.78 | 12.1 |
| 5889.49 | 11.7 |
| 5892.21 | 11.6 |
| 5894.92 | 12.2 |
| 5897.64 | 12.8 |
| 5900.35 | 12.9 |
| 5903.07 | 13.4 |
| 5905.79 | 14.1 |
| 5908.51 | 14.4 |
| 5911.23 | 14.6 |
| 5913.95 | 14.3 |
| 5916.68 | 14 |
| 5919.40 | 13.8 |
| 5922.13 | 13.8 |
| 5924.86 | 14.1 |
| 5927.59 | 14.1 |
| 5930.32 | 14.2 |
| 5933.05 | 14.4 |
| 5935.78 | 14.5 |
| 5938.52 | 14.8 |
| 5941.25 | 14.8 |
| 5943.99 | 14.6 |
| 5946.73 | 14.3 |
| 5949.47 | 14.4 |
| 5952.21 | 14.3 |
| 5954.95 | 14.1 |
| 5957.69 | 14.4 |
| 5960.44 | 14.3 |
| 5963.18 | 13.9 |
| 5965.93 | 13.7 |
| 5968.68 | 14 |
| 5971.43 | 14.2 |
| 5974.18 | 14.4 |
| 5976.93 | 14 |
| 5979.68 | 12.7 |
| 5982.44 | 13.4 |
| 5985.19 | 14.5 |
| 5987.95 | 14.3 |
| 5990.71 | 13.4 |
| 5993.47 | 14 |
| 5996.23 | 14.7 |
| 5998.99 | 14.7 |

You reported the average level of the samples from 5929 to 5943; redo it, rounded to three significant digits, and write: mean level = 14.5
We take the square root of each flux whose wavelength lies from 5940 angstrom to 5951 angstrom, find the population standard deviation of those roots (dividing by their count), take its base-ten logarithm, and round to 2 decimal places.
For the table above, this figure -1.60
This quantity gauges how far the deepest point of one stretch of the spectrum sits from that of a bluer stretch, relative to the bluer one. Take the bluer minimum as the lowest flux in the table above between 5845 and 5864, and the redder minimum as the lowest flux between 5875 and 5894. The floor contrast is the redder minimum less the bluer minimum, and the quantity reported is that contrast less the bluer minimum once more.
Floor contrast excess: -16.4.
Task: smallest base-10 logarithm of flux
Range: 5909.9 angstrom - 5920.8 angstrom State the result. 1.14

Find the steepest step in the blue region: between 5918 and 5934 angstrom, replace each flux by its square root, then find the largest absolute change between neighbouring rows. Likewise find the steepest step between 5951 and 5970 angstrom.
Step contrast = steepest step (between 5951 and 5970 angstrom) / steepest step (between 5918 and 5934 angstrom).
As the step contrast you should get 1.3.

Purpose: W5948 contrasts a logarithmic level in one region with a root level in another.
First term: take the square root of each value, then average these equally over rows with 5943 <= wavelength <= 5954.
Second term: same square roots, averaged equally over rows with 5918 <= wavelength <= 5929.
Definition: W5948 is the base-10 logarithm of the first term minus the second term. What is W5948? -3.16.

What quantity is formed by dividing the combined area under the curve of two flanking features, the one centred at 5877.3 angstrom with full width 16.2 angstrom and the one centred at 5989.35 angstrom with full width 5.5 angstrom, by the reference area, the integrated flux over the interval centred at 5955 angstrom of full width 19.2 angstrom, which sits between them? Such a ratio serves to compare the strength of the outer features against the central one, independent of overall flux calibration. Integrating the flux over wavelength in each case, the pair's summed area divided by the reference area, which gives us 1.1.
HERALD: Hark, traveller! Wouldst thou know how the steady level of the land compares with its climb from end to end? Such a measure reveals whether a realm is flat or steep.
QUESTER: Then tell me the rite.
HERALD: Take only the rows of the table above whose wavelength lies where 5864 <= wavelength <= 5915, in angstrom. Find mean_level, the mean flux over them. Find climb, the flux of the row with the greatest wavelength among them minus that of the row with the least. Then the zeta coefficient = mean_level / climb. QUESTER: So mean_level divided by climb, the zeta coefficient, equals -23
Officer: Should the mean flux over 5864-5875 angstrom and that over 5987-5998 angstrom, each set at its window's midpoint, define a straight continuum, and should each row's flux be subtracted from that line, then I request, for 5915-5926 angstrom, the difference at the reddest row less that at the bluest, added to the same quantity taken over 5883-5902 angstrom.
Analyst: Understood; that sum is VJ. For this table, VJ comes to 0.0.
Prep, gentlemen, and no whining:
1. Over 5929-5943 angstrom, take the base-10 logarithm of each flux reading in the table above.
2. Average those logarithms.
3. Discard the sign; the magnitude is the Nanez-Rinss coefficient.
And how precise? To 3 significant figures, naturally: 1.16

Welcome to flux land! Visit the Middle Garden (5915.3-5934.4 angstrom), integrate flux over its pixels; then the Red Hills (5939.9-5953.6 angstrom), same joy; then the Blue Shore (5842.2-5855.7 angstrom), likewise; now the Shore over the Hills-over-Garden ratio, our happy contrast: 276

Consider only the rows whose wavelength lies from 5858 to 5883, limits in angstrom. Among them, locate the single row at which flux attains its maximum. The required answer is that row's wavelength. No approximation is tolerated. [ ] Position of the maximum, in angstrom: 5870.54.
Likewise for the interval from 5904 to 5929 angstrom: 5911.23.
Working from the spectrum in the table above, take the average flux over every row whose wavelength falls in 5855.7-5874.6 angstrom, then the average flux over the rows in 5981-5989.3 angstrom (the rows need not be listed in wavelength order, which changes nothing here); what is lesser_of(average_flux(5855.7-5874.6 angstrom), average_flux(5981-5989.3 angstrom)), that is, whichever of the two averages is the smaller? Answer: 14.1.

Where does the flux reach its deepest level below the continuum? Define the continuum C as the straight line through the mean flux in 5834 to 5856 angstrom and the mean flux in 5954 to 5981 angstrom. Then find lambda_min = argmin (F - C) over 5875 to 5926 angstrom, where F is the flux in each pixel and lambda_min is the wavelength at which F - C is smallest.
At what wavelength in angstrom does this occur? 5892.21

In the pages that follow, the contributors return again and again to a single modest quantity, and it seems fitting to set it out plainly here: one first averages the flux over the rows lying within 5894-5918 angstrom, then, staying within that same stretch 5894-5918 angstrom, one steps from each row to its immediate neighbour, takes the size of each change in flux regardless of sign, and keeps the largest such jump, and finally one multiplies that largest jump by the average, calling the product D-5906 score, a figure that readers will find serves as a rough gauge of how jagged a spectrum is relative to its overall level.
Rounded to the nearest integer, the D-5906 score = 10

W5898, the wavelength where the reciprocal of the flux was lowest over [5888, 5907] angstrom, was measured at 5905.79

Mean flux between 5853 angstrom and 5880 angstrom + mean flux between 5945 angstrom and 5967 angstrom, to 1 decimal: 28.8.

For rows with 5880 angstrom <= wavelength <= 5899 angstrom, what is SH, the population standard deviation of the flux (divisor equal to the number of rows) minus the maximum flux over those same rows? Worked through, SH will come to -13.4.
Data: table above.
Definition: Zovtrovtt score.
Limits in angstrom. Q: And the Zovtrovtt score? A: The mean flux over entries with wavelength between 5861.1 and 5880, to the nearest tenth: 14.8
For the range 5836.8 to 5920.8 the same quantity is 14.1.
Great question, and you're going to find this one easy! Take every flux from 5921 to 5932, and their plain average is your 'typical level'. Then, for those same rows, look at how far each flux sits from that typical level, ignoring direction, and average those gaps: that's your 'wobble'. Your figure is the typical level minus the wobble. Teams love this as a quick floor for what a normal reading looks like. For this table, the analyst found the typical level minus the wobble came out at 13.9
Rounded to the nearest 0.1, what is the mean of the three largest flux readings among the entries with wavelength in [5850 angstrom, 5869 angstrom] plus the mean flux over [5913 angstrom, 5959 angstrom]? 29.3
